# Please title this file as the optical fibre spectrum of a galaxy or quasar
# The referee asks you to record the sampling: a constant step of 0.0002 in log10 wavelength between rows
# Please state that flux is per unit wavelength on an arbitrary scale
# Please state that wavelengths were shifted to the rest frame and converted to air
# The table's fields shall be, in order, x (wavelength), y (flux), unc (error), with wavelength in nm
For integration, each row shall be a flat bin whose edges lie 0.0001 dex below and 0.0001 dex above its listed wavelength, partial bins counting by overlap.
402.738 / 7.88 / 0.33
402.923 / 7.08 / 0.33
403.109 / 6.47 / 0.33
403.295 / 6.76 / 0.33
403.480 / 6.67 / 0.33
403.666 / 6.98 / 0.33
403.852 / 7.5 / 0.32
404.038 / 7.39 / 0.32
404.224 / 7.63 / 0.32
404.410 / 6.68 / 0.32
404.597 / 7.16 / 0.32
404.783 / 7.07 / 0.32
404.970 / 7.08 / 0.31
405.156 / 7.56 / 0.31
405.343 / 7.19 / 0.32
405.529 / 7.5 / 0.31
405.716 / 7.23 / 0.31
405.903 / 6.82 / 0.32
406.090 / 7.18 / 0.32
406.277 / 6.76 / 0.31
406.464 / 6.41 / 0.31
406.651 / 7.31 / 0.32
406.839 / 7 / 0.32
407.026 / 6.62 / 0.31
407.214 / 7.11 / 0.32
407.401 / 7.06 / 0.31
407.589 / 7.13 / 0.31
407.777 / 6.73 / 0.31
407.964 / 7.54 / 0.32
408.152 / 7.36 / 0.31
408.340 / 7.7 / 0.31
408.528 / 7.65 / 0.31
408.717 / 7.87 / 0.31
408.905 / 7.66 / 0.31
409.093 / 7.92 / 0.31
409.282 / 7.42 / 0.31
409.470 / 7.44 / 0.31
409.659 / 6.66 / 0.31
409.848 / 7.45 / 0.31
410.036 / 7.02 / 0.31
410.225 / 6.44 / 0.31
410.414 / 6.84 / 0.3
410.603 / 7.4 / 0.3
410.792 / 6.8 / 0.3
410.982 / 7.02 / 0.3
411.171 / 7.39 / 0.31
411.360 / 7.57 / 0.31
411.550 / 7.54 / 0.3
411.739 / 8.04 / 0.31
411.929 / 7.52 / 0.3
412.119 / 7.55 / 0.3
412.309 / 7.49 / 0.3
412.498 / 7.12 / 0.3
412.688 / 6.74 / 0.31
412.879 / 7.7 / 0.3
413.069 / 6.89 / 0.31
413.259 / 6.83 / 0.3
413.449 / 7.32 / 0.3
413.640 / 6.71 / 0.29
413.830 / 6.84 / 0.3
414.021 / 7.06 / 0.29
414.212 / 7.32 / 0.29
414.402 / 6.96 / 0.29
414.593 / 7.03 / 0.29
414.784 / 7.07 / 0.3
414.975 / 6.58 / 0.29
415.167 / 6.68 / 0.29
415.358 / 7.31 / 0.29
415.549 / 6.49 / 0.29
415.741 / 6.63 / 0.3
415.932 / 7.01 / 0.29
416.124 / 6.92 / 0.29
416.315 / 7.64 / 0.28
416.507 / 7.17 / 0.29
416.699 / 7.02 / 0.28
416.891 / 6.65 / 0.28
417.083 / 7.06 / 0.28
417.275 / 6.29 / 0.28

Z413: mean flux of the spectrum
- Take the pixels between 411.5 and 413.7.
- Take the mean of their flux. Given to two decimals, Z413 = 7.29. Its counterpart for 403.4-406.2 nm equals 7.18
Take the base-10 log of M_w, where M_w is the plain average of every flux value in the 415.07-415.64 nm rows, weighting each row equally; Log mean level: 0.834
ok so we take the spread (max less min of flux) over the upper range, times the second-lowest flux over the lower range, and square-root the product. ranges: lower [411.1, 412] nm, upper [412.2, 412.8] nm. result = 2.4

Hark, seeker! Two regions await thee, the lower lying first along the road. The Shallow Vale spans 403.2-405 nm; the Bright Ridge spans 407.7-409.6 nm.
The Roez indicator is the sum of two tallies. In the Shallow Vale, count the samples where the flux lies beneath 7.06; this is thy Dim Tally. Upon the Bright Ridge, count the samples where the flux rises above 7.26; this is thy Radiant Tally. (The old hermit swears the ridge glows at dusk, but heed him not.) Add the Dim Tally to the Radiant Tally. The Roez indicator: 13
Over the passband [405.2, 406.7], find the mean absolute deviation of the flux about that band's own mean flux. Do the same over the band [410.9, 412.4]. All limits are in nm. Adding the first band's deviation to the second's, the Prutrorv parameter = 0.45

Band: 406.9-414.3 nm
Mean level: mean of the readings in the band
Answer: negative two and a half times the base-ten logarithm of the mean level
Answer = -2.15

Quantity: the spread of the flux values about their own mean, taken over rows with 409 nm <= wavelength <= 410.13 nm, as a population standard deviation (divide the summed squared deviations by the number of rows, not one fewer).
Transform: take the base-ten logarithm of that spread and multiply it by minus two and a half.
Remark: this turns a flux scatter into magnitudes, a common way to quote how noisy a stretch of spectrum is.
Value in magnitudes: 1.01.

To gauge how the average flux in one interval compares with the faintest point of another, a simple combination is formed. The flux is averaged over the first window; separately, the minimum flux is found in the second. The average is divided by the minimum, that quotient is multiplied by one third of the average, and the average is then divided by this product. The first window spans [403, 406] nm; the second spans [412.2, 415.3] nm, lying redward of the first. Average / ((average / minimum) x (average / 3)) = 2.78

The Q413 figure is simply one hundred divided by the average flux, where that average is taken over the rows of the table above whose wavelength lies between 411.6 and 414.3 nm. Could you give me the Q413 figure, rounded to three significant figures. 13.8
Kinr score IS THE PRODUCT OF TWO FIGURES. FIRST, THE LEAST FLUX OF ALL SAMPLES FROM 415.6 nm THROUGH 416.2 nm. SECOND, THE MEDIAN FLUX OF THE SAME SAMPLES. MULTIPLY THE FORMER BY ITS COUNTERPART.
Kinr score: 45.9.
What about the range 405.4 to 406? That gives 49.3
